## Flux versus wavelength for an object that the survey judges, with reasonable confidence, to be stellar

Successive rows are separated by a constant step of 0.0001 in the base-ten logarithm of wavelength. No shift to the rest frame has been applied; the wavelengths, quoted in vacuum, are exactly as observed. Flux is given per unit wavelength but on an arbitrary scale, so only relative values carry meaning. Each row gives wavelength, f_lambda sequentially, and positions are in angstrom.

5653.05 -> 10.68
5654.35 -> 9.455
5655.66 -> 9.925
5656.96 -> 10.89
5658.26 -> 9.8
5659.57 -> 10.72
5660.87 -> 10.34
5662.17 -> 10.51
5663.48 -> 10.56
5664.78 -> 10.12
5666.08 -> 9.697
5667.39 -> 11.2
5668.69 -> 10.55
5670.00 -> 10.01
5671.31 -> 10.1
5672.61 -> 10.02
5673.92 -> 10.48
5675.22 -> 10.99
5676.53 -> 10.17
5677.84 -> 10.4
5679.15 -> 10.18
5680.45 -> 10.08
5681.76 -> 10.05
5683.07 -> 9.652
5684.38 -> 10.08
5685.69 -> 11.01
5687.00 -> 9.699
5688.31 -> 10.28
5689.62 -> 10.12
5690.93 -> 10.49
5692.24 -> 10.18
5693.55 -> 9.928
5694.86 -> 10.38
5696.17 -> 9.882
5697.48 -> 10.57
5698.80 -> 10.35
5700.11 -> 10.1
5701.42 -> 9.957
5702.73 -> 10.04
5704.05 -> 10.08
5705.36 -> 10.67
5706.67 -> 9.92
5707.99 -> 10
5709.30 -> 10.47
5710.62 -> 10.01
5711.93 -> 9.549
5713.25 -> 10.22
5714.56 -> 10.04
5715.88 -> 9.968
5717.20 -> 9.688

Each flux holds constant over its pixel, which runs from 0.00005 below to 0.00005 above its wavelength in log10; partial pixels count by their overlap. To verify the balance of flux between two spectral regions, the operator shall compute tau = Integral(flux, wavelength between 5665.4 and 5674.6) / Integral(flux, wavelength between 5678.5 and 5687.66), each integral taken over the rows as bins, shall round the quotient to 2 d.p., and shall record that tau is 1.02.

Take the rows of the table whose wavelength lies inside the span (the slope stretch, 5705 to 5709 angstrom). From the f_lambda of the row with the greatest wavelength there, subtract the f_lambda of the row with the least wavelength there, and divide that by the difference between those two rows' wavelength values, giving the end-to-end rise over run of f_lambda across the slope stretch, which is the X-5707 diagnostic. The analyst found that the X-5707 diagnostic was -0.25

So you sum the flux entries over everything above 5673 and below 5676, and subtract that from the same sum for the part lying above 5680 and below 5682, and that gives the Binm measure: -1.3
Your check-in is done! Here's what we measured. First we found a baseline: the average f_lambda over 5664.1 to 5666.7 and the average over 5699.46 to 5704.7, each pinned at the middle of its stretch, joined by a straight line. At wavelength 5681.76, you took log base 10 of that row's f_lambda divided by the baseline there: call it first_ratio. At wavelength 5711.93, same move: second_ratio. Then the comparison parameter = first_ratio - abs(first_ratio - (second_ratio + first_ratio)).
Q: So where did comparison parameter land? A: -0.020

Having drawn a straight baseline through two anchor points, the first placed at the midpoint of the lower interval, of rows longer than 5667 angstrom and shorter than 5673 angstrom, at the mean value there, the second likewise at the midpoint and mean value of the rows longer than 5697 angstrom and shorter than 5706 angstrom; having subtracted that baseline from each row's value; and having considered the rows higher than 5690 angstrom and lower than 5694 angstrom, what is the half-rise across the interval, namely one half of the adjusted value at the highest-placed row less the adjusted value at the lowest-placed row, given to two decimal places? -0.28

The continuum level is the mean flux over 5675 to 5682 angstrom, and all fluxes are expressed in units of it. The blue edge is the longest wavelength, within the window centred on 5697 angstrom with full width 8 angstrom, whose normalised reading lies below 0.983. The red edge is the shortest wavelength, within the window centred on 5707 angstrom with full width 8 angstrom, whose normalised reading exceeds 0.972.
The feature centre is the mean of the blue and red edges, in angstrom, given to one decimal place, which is 5702.1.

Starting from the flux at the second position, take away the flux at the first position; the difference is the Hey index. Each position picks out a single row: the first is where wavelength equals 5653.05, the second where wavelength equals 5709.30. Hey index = -0.2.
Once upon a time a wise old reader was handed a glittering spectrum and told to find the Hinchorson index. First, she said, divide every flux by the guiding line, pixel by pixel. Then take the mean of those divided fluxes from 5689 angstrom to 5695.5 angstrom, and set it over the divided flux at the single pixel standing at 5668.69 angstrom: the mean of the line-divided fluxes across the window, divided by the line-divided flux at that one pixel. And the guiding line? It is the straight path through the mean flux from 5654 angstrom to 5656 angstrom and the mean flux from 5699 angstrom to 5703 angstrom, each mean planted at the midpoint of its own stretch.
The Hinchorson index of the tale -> 0.95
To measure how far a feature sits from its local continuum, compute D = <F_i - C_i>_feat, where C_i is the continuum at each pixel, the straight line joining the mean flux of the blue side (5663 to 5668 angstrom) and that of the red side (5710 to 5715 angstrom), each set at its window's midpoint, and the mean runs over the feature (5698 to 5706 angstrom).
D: 0.15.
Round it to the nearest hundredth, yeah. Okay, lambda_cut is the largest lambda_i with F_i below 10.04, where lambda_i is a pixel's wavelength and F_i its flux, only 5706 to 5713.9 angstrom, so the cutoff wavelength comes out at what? 5711.93 angstrom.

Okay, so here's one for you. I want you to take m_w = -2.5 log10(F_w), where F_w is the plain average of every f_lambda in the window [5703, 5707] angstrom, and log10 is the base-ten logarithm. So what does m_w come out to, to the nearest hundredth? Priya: -2.52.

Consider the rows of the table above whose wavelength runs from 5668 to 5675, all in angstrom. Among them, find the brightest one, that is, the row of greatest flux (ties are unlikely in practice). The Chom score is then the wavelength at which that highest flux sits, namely 5668.69 angstrom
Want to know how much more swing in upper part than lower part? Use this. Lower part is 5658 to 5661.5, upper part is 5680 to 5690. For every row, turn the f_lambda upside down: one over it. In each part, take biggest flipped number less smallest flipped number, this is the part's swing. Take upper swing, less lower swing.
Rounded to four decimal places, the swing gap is 0.0040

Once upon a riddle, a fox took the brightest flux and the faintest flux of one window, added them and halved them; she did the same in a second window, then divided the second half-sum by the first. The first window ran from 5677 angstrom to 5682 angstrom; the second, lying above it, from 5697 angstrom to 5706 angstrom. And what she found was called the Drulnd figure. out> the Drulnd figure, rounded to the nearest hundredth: 1.01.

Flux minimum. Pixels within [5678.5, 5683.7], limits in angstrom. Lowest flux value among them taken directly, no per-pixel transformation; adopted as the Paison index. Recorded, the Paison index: 9.652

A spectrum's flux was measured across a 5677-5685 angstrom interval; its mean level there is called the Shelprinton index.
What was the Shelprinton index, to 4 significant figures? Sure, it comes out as 10.07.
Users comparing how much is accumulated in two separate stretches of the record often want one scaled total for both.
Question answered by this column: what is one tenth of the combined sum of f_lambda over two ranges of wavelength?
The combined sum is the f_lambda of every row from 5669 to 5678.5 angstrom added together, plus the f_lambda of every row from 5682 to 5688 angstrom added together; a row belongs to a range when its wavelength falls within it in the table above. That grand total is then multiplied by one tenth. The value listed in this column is 11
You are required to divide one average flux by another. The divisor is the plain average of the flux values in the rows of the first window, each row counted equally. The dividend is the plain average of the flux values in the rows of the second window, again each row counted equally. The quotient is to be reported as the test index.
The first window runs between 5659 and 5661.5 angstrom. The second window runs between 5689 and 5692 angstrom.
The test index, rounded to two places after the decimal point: 0.98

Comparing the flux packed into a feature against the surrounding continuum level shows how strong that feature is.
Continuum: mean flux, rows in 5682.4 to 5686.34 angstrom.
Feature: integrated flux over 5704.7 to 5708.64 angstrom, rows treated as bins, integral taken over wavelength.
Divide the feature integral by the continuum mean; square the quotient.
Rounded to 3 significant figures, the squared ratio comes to 15.4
